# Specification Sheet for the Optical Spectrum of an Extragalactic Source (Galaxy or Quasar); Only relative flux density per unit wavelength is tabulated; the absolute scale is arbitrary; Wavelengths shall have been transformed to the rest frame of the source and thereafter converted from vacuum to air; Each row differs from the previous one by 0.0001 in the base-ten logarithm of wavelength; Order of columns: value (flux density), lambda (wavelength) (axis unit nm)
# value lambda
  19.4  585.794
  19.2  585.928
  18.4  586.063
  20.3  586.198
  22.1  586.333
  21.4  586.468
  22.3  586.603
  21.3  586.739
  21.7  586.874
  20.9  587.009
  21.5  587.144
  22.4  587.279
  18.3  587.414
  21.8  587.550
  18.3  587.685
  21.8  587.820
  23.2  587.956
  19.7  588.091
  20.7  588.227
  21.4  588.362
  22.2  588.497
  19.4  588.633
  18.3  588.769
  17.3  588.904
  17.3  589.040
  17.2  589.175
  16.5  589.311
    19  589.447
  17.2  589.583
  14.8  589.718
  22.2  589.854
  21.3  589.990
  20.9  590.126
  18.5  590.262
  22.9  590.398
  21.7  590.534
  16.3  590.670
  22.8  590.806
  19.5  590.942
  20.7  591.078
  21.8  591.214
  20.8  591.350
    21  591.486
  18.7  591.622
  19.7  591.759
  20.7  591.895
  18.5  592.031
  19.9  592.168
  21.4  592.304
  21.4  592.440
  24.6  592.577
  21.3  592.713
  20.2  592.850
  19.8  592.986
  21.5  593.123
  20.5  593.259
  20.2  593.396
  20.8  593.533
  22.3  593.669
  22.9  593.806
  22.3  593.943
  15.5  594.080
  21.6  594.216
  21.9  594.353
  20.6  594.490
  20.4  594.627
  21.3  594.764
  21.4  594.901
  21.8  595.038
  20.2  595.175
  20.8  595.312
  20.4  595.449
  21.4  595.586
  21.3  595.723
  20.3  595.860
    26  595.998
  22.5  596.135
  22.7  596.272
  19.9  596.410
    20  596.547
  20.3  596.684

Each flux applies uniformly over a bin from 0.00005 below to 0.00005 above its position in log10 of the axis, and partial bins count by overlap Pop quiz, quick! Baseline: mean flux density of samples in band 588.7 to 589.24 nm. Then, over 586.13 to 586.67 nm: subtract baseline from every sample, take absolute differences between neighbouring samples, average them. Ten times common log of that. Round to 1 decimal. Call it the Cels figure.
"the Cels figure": 0.5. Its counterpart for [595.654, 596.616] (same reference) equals 3.5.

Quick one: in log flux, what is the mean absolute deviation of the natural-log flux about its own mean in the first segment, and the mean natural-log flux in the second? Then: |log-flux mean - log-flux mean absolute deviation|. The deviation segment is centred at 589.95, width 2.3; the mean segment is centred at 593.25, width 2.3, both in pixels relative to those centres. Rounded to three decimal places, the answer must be 2.930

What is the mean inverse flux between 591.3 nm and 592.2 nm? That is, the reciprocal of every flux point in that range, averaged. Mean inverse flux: 0.0504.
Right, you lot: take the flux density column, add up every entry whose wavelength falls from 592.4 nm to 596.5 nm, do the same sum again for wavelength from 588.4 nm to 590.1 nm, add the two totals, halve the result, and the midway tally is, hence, 430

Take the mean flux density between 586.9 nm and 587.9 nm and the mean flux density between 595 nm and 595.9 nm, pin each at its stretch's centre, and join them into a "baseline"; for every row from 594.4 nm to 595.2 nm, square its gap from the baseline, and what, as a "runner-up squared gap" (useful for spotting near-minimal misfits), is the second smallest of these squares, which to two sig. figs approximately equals 0.18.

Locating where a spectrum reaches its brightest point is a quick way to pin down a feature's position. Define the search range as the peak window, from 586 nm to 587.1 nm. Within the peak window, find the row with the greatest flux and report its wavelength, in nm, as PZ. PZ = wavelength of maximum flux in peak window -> 586.603 nm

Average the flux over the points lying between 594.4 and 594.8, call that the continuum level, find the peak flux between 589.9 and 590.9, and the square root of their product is 21.8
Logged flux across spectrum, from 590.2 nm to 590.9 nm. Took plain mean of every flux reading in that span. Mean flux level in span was 20.4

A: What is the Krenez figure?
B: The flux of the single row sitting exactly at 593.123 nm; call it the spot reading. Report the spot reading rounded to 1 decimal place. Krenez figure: 21.5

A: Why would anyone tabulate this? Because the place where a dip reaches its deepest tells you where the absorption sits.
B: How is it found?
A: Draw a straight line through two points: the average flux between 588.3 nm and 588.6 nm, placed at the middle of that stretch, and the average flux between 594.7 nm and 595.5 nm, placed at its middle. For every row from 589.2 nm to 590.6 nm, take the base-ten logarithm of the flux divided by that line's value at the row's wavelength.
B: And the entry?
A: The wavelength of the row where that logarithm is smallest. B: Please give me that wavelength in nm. 589.718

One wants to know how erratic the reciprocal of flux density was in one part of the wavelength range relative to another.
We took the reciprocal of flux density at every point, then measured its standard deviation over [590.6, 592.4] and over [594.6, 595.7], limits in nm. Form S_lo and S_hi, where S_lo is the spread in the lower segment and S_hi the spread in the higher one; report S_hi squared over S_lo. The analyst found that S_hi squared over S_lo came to 0.000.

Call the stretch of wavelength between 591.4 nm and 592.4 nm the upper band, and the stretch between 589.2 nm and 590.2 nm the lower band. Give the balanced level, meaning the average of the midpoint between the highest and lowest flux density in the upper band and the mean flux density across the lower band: 19.4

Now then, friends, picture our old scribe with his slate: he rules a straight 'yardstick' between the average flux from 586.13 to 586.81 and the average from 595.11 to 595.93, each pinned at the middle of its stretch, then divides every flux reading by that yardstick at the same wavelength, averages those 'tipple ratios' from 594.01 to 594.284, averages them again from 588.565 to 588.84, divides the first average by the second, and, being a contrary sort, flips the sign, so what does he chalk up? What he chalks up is -1.01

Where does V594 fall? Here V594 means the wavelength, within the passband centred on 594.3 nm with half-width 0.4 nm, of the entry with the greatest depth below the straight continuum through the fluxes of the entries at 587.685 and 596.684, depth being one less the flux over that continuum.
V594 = 594.080 nm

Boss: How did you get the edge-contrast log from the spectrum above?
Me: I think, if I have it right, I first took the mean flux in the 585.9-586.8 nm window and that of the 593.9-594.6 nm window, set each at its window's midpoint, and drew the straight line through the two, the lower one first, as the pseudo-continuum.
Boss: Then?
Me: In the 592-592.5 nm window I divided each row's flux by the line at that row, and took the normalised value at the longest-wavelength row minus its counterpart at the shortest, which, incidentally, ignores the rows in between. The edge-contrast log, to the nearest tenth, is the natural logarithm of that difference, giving -1.9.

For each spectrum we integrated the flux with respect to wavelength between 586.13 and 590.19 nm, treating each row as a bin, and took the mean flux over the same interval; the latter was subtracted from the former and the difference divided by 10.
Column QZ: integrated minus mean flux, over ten 6.15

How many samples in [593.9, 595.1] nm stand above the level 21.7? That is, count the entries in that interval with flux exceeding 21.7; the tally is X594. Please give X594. 3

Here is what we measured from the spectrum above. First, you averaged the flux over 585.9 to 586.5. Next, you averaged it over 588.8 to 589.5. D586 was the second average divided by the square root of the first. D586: 3.9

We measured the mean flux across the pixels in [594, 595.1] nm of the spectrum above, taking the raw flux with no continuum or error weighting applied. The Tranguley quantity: 20.6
